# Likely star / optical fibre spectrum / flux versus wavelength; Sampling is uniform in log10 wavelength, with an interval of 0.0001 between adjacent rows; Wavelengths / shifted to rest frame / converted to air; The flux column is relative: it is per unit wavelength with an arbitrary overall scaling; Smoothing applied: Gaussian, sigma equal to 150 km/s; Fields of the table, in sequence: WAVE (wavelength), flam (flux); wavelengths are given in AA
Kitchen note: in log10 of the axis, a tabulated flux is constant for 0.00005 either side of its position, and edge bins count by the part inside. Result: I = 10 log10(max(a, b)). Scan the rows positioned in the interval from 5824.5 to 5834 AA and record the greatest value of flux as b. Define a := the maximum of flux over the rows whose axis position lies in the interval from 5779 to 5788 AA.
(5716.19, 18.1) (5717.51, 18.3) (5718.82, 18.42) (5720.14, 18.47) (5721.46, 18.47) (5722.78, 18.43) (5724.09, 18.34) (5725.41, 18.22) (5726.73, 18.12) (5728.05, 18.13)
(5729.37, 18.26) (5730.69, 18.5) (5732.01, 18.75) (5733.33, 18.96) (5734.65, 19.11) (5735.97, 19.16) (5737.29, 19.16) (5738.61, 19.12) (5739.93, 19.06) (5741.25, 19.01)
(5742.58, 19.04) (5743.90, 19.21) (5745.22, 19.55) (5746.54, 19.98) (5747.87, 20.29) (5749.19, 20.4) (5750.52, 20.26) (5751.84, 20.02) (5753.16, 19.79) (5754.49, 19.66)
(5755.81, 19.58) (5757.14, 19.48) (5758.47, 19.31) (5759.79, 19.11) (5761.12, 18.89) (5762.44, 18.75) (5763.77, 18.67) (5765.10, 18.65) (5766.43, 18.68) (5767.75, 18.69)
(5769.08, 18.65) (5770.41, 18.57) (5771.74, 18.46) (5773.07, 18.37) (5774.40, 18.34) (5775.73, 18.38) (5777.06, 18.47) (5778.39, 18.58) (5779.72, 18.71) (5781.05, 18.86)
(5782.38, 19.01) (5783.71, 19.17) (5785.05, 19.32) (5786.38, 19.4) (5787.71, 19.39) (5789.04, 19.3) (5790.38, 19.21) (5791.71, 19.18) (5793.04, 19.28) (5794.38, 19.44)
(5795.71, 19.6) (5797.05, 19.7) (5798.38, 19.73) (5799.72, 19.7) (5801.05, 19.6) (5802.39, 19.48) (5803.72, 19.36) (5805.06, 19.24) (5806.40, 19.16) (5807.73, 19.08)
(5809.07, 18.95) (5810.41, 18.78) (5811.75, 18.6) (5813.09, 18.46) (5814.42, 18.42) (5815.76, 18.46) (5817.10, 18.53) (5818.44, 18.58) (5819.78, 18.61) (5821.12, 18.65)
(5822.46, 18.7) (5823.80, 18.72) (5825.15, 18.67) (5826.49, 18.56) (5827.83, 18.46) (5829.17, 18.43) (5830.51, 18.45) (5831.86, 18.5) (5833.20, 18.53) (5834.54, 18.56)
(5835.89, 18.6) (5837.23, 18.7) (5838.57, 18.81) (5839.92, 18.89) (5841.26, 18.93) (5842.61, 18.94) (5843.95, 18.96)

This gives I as 12.9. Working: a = 19.4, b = 18.67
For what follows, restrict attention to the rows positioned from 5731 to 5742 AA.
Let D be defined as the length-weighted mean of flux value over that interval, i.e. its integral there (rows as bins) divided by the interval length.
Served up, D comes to 19.0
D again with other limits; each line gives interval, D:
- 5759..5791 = 18.8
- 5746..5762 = 19.7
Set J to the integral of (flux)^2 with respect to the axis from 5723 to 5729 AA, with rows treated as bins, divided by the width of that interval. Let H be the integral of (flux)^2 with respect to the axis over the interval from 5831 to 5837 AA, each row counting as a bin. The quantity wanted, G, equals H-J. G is 1733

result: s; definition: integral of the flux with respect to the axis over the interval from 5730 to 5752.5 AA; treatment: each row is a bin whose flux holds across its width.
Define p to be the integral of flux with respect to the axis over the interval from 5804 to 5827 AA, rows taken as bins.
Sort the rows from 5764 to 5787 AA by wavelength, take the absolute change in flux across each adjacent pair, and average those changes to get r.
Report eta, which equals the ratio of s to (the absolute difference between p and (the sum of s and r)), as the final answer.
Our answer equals 76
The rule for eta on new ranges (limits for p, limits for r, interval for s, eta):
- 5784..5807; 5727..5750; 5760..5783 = 24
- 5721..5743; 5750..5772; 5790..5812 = 31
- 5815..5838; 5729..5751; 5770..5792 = 35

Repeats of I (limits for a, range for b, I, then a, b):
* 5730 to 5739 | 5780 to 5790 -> 12.9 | 19.16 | 19.4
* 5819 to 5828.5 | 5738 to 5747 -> 13.0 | 18.72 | 19.98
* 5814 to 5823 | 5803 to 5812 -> 12.9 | 18.7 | 19.36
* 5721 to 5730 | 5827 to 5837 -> 12.7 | 18.47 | 18.6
